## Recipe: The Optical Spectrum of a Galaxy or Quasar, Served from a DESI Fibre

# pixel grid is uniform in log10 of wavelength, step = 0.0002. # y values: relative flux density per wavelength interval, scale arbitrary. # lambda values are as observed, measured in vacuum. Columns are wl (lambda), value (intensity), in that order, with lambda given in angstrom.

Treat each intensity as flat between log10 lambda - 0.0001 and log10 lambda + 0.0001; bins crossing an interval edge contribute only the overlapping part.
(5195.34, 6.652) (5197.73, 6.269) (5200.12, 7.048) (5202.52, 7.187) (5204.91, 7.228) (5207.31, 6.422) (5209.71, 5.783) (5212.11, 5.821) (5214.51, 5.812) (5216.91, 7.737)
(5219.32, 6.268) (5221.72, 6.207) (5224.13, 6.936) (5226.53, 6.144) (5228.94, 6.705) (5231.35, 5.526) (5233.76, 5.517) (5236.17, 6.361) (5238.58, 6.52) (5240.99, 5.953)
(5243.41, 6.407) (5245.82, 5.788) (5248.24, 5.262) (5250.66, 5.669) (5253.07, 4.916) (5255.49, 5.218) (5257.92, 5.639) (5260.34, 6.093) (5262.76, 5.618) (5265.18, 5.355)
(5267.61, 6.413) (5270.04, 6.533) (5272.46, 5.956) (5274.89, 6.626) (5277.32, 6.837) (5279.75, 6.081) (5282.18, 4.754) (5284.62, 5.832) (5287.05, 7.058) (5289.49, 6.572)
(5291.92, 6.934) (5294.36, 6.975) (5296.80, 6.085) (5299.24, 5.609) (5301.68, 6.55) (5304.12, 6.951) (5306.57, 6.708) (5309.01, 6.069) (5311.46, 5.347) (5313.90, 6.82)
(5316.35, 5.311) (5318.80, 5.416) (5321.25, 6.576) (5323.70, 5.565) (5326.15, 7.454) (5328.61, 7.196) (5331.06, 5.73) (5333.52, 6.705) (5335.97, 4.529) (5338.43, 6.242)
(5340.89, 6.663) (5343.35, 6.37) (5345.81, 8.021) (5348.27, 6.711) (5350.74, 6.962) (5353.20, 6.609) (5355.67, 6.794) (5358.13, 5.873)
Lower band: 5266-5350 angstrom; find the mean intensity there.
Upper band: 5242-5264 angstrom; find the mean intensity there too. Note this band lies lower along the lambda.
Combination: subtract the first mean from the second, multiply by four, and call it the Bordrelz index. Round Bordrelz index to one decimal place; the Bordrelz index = -2.8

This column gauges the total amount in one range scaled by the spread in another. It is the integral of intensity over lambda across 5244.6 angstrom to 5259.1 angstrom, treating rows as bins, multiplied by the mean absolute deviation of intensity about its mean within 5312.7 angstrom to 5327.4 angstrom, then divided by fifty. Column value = 1.19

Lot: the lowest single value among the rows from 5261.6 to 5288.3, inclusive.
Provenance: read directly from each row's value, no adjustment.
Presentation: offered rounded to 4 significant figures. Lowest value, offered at 4.754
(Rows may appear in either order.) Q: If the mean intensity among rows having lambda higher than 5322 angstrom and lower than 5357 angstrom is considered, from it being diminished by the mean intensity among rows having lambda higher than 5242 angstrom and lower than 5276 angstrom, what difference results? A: 0.7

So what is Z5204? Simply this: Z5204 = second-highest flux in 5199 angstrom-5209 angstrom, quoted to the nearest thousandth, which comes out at 7.187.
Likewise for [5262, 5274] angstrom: 6.413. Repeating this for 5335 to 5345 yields 6.370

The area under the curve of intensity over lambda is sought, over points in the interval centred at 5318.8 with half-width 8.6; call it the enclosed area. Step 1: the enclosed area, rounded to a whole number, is 104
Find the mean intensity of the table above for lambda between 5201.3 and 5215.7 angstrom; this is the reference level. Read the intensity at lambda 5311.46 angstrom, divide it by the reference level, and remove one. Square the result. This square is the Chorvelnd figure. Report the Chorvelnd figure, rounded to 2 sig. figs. 0.026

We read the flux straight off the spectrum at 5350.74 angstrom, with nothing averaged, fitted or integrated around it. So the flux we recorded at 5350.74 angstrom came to 6.962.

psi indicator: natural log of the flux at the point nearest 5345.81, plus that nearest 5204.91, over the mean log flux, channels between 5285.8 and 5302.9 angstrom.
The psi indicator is 2.17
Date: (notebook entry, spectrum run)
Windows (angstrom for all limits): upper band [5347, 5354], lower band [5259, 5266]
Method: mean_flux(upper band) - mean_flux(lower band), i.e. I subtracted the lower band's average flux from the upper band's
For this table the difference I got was 1.1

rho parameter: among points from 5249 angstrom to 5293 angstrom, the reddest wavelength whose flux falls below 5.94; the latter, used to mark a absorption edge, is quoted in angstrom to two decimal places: 5284.62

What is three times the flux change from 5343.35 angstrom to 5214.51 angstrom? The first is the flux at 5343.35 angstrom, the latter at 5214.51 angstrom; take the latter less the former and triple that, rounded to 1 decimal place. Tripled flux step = -1.7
